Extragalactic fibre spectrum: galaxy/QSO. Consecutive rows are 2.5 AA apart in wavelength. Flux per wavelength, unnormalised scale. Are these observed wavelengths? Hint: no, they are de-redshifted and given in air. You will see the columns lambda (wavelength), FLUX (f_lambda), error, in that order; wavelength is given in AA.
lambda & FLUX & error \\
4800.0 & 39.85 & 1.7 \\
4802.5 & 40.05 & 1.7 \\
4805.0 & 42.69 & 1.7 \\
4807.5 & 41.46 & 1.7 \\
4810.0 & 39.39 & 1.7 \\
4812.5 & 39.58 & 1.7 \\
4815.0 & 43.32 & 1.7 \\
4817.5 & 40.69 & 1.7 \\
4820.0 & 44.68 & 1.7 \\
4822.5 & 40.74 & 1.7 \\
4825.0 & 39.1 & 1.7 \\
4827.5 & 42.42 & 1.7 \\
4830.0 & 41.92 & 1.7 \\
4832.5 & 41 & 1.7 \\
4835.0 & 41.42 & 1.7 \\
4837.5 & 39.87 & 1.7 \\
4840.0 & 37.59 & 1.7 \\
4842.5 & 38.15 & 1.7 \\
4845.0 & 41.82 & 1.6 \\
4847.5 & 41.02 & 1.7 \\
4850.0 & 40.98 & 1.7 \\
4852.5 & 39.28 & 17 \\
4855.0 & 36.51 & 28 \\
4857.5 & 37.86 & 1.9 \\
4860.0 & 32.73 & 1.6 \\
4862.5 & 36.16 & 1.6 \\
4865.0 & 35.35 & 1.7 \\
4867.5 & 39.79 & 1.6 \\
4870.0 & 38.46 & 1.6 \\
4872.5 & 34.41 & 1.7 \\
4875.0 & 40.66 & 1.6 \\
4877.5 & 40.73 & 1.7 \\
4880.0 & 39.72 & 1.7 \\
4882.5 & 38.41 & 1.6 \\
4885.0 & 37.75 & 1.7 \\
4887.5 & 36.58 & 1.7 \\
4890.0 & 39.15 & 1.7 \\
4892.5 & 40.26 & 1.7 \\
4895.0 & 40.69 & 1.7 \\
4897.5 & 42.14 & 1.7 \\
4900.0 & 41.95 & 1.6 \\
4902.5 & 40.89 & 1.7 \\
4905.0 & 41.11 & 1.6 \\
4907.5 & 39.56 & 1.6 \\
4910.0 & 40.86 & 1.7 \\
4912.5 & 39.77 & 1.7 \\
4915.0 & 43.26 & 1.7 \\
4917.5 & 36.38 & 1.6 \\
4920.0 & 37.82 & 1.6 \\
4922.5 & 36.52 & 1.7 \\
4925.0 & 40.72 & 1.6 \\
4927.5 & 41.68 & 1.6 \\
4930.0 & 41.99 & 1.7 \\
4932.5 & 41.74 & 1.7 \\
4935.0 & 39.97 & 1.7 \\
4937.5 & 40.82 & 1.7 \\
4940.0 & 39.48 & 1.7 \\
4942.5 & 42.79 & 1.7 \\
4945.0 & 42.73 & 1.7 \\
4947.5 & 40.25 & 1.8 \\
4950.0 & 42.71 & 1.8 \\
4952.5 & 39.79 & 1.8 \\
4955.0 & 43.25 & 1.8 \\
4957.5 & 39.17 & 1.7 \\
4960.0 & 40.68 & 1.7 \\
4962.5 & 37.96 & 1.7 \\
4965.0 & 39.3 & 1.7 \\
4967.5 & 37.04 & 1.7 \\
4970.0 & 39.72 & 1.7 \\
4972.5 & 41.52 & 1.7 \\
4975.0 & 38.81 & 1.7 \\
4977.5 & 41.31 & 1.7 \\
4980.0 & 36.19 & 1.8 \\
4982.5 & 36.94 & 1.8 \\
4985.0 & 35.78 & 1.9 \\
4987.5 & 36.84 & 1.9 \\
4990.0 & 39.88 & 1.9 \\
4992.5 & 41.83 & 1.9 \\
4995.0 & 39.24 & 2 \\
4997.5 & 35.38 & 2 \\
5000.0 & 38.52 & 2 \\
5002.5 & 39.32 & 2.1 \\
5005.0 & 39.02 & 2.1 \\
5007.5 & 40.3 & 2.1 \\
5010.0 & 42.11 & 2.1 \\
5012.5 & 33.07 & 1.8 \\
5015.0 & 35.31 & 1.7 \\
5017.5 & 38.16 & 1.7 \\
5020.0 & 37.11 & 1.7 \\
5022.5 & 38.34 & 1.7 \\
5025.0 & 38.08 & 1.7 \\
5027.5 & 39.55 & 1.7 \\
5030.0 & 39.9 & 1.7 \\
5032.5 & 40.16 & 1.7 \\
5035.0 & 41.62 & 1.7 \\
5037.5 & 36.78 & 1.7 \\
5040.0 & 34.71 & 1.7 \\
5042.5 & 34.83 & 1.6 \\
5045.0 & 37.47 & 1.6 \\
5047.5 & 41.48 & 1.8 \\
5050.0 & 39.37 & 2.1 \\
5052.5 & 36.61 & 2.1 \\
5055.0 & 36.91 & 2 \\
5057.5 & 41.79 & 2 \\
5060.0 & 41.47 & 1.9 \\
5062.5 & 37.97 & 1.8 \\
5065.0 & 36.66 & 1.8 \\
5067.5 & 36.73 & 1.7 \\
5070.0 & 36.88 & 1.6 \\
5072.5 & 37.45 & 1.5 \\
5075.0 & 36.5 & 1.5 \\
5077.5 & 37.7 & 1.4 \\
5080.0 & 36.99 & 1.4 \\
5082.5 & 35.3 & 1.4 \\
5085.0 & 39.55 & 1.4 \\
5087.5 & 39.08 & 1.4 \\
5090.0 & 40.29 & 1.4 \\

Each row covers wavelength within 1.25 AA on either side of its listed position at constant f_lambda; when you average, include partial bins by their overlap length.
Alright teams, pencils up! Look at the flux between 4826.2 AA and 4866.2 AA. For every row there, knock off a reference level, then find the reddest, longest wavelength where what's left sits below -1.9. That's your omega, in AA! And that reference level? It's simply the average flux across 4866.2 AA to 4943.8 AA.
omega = 4865.0 AA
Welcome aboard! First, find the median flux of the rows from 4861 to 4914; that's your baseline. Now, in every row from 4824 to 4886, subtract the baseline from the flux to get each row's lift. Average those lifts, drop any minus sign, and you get 0.8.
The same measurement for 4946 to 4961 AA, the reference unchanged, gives 1.2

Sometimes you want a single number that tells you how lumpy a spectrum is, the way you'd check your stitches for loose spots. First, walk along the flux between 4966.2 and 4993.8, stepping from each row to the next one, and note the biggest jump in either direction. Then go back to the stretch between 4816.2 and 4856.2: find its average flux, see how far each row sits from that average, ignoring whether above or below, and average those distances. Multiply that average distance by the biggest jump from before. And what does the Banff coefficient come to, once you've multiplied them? 8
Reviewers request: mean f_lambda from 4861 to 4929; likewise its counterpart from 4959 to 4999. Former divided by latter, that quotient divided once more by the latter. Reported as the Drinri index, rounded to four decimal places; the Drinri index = 0.0263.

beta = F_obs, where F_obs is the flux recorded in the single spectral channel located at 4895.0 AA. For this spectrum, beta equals 40.69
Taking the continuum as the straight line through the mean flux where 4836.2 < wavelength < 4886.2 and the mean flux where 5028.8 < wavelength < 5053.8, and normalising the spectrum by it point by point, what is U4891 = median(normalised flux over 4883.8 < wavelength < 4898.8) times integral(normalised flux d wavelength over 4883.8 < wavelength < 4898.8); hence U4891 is 16.0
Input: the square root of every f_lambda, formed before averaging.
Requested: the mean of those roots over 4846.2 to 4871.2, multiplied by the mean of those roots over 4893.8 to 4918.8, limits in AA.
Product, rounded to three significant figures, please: 39.2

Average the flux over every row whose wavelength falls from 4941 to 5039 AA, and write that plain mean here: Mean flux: 39.1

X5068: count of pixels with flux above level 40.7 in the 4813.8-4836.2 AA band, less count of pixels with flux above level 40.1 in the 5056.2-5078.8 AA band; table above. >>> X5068 5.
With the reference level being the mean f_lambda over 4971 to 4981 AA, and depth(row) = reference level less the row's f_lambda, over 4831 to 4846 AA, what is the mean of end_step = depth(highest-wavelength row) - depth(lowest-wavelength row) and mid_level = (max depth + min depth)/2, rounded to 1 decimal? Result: -0.5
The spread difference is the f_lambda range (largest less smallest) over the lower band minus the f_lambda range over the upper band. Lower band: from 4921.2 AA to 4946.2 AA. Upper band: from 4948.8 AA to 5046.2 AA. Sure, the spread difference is -4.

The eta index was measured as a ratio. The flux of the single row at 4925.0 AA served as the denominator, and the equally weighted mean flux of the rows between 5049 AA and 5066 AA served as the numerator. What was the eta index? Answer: 0.950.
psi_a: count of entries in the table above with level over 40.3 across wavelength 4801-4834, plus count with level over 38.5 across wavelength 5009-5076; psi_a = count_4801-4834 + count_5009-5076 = 18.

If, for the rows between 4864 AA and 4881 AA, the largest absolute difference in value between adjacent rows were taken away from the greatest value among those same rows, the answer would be 34.5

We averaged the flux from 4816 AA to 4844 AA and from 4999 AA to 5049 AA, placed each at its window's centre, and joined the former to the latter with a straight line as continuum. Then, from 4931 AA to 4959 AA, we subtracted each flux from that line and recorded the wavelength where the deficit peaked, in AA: 4957.5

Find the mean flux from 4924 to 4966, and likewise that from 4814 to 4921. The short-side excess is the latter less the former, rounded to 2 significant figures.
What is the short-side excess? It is -1.3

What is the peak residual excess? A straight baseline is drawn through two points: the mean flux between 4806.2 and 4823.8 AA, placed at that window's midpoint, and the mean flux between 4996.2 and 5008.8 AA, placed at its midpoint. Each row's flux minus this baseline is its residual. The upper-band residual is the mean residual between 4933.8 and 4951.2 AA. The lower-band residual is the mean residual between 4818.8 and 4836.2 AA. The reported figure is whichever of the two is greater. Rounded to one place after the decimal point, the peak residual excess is 1.8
